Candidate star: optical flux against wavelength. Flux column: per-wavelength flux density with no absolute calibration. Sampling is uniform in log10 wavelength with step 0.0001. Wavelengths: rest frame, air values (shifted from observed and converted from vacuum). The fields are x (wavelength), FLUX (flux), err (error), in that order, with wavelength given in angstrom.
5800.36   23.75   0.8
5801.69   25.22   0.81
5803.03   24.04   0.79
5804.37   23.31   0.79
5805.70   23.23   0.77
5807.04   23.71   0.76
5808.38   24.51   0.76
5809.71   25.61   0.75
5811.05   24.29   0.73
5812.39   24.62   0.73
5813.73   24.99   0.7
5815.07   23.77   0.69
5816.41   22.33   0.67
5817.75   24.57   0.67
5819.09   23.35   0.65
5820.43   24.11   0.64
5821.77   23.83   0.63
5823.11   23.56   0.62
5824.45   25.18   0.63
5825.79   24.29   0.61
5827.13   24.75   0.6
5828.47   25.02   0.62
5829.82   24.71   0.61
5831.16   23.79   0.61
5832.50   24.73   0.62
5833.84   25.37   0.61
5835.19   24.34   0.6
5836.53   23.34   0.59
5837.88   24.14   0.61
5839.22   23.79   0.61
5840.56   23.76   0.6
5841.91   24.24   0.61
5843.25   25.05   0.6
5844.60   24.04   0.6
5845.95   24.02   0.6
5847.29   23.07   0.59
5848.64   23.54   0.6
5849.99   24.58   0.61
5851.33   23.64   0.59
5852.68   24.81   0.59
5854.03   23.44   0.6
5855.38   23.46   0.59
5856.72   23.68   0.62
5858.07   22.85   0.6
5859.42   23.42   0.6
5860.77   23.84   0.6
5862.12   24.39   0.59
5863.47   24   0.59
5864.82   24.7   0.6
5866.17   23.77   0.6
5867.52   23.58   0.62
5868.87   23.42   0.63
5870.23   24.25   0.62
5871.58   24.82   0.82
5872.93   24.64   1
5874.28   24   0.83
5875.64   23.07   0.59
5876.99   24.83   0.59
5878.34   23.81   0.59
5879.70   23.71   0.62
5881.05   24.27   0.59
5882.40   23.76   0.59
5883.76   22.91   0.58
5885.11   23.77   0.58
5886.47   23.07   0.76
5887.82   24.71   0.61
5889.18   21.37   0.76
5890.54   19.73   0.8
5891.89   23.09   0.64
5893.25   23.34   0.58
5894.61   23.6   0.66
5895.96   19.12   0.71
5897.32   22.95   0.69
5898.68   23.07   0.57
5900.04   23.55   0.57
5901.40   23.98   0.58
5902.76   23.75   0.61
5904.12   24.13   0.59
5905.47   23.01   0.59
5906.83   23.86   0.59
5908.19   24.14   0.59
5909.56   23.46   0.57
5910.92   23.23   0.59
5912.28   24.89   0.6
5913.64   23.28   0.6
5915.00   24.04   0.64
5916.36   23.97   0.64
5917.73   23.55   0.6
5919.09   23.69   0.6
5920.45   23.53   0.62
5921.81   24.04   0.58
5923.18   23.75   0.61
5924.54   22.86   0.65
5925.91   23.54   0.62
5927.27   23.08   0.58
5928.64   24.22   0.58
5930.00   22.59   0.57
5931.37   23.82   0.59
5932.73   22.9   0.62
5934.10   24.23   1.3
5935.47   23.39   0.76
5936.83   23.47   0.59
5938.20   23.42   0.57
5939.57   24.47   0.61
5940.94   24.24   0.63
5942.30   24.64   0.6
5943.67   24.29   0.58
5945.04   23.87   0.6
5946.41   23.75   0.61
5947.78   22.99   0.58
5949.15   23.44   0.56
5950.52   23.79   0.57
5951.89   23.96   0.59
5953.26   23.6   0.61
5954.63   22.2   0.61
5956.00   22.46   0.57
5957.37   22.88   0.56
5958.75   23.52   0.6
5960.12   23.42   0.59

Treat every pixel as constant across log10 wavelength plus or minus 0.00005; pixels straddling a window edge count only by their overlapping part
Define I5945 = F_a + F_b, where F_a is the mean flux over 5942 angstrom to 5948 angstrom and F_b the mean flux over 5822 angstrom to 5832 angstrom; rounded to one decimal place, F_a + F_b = 48.4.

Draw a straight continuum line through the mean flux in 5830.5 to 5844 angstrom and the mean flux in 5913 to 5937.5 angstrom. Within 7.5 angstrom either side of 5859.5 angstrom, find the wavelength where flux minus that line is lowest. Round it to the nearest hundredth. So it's 5858.07 angstrom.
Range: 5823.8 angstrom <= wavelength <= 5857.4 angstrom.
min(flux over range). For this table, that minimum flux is 23.07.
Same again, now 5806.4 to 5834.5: 22.33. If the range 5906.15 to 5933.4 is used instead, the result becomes 22.59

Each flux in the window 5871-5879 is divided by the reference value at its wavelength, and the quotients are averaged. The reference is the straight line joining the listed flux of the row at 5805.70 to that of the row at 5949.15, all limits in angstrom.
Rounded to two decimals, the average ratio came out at 1.04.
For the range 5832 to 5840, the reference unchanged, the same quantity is 1.04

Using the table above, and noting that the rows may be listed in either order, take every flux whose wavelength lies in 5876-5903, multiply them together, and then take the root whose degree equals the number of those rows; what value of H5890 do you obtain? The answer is 23.1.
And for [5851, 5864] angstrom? 23.7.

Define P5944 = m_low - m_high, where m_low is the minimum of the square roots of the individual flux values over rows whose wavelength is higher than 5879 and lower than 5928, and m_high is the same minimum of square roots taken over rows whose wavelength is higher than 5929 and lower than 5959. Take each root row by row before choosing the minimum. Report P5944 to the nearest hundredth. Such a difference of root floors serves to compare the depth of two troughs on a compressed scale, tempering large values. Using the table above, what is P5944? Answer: -0.34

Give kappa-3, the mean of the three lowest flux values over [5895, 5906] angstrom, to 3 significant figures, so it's 21.7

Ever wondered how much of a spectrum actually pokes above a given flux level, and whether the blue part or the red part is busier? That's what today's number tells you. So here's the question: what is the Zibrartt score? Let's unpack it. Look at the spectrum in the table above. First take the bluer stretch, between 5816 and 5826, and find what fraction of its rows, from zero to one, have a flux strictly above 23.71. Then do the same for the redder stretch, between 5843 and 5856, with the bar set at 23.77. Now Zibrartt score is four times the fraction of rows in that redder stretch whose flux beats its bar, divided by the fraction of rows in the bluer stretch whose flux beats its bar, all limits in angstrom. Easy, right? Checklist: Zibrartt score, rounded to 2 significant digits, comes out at 3.2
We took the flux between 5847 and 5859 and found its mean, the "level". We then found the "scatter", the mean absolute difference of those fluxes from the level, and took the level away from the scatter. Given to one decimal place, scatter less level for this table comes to -23.2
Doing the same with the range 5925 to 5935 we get -22.9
